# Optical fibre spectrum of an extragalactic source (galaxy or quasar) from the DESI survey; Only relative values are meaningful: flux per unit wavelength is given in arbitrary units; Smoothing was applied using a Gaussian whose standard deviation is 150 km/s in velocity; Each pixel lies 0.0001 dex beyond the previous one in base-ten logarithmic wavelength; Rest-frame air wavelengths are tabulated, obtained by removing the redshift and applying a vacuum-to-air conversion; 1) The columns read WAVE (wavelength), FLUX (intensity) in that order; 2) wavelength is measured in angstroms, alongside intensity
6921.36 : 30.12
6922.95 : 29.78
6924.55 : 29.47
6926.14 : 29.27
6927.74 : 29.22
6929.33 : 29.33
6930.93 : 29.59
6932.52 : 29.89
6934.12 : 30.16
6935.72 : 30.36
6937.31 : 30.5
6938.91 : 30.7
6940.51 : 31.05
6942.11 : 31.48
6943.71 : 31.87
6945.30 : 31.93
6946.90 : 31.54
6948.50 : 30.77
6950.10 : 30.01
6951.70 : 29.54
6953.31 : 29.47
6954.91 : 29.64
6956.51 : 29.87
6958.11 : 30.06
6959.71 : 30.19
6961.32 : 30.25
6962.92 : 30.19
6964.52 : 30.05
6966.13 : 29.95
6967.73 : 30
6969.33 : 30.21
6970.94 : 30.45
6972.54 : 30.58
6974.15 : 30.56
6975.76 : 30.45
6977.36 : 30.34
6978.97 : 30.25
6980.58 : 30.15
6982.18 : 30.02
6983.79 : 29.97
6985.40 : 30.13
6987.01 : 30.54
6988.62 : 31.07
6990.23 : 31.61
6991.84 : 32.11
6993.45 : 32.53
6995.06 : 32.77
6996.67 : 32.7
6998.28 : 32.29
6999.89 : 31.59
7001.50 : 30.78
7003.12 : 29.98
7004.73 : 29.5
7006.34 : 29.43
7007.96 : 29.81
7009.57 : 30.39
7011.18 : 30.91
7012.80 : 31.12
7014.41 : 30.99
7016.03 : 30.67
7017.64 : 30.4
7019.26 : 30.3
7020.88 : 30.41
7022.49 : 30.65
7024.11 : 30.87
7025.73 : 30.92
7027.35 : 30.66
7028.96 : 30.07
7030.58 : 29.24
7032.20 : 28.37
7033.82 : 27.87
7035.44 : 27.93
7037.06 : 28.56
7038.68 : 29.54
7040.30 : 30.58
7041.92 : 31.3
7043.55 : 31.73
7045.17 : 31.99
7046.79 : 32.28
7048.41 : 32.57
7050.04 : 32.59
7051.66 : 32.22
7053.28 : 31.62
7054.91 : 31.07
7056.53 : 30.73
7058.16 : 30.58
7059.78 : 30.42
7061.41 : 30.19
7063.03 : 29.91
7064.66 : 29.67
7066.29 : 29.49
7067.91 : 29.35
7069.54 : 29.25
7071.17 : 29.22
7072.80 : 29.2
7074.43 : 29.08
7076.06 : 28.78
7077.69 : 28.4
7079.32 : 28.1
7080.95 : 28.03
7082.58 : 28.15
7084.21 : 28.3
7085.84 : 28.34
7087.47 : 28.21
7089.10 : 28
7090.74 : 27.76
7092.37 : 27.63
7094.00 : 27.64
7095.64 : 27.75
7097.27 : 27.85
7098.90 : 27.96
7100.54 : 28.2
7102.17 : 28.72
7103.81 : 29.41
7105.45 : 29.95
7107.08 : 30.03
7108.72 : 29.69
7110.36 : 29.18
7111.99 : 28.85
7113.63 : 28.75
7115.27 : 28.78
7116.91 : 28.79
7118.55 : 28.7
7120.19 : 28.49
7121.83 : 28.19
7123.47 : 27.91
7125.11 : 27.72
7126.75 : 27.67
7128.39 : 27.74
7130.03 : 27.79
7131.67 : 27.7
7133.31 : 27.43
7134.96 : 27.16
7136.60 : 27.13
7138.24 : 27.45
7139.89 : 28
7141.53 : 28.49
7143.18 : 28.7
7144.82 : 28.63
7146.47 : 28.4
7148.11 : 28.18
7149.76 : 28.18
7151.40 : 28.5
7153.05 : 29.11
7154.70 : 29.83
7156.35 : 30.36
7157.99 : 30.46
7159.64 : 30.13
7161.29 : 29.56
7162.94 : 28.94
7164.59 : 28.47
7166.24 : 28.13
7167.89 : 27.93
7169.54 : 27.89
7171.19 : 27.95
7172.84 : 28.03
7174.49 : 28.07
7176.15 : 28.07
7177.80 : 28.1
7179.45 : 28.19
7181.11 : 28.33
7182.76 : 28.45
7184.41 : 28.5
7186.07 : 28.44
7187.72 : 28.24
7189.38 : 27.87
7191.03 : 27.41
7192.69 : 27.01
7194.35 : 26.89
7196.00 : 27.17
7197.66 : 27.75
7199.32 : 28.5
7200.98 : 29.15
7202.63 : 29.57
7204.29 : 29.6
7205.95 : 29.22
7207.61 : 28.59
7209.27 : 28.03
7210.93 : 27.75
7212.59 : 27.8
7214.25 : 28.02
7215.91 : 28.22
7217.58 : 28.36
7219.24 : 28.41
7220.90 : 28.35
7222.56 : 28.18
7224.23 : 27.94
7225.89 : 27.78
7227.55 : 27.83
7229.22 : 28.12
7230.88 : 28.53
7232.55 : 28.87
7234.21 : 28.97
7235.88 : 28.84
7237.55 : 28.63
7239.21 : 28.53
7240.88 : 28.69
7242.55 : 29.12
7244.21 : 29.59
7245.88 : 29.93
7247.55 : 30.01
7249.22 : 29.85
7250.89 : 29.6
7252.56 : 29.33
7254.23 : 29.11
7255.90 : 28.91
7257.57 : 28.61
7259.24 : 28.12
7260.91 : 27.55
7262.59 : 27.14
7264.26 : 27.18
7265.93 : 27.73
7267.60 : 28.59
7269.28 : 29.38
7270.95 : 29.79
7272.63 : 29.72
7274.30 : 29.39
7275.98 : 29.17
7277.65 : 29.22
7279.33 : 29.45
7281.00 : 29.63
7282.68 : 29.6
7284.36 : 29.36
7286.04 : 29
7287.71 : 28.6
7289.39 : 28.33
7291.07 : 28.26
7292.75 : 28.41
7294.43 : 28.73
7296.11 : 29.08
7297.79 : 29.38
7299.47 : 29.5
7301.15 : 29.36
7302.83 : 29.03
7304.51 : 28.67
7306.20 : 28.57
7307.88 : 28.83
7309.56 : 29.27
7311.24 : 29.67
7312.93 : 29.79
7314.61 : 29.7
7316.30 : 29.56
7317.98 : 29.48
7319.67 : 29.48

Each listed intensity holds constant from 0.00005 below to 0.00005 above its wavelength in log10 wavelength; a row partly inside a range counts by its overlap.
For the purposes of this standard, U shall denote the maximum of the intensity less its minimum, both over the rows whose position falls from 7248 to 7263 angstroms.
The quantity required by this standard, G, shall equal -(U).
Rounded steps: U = 2.7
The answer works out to -2.7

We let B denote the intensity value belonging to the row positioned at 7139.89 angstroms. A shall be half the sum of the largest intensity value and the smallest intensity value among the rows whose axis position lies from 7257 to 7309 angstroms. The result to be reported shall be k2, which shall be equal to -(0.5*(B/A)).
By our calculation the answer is -0.49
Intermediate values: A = 28.5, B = 28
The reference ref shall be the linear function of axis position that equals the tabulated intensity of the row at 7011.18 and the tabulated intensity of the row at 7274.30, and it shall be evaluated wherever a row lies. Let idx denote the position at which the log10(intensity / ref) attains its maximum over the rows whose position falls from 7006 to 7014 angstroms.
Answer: 7012.80 angstroms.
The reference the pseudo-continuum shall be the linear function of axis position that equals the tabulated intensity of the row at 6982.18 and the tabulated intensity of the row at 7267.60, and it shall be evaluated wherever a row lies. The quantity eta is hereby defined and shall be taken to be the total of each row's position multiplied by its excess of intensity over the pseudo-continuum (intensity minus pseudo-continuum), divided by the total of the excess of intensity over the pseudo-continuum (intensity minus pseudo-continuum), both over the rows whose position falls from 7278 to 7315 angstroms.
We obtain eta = 7299.1 angstroms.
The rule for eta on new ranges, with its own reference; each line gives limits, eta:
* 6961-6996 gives 6988.9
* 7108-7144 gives 7129.7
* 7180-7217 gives 7196.3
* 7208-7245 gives 7215.7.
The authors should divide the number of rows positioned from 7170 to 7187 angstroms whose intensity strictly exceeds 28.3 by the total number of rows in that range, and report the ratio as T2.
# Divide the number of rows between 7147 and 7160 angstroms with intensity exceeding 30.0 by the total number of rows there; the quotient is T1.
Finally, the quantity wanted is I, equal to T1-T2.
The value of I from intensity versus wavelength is 0.0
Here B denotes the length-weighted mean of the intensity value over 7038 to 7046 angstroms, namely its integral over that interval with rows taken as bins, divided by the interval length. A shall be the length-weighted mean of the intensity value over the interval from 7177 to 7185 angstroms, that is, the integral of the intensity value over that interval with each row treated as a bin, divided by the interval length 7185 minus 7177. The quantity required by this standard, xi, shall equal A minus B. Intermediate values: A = 28.32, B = 31.0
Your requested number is -3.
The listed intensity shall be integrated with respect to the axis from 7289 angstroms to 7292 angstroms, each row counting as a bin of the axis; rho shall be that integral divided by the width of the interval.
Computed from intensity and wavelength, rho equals 28.3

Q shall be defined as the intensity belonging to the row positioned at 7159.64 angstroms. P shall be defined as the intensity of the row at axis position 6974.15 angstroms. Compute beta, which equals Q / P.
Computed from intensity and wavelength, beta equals 0.99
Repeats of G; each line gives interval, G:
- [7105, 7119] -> -1.3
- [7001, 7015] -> -1.7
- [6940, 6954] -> -2.5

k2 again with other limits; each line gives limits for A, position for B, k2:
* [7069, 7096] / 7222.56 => -0.50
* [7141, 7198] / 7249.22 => -0.52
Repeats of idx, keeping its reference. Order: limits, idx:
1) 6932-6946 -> 6945.30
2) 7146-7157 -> 7156.35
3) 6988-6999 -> 6995.06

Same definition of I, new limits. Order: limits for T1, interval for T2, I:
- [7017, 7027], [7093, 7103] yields 0.8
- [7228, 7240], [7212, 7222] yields -0.5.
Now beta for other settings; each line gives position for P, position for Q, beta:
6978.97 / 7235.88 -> 0.95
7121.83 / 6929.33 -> 1.04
